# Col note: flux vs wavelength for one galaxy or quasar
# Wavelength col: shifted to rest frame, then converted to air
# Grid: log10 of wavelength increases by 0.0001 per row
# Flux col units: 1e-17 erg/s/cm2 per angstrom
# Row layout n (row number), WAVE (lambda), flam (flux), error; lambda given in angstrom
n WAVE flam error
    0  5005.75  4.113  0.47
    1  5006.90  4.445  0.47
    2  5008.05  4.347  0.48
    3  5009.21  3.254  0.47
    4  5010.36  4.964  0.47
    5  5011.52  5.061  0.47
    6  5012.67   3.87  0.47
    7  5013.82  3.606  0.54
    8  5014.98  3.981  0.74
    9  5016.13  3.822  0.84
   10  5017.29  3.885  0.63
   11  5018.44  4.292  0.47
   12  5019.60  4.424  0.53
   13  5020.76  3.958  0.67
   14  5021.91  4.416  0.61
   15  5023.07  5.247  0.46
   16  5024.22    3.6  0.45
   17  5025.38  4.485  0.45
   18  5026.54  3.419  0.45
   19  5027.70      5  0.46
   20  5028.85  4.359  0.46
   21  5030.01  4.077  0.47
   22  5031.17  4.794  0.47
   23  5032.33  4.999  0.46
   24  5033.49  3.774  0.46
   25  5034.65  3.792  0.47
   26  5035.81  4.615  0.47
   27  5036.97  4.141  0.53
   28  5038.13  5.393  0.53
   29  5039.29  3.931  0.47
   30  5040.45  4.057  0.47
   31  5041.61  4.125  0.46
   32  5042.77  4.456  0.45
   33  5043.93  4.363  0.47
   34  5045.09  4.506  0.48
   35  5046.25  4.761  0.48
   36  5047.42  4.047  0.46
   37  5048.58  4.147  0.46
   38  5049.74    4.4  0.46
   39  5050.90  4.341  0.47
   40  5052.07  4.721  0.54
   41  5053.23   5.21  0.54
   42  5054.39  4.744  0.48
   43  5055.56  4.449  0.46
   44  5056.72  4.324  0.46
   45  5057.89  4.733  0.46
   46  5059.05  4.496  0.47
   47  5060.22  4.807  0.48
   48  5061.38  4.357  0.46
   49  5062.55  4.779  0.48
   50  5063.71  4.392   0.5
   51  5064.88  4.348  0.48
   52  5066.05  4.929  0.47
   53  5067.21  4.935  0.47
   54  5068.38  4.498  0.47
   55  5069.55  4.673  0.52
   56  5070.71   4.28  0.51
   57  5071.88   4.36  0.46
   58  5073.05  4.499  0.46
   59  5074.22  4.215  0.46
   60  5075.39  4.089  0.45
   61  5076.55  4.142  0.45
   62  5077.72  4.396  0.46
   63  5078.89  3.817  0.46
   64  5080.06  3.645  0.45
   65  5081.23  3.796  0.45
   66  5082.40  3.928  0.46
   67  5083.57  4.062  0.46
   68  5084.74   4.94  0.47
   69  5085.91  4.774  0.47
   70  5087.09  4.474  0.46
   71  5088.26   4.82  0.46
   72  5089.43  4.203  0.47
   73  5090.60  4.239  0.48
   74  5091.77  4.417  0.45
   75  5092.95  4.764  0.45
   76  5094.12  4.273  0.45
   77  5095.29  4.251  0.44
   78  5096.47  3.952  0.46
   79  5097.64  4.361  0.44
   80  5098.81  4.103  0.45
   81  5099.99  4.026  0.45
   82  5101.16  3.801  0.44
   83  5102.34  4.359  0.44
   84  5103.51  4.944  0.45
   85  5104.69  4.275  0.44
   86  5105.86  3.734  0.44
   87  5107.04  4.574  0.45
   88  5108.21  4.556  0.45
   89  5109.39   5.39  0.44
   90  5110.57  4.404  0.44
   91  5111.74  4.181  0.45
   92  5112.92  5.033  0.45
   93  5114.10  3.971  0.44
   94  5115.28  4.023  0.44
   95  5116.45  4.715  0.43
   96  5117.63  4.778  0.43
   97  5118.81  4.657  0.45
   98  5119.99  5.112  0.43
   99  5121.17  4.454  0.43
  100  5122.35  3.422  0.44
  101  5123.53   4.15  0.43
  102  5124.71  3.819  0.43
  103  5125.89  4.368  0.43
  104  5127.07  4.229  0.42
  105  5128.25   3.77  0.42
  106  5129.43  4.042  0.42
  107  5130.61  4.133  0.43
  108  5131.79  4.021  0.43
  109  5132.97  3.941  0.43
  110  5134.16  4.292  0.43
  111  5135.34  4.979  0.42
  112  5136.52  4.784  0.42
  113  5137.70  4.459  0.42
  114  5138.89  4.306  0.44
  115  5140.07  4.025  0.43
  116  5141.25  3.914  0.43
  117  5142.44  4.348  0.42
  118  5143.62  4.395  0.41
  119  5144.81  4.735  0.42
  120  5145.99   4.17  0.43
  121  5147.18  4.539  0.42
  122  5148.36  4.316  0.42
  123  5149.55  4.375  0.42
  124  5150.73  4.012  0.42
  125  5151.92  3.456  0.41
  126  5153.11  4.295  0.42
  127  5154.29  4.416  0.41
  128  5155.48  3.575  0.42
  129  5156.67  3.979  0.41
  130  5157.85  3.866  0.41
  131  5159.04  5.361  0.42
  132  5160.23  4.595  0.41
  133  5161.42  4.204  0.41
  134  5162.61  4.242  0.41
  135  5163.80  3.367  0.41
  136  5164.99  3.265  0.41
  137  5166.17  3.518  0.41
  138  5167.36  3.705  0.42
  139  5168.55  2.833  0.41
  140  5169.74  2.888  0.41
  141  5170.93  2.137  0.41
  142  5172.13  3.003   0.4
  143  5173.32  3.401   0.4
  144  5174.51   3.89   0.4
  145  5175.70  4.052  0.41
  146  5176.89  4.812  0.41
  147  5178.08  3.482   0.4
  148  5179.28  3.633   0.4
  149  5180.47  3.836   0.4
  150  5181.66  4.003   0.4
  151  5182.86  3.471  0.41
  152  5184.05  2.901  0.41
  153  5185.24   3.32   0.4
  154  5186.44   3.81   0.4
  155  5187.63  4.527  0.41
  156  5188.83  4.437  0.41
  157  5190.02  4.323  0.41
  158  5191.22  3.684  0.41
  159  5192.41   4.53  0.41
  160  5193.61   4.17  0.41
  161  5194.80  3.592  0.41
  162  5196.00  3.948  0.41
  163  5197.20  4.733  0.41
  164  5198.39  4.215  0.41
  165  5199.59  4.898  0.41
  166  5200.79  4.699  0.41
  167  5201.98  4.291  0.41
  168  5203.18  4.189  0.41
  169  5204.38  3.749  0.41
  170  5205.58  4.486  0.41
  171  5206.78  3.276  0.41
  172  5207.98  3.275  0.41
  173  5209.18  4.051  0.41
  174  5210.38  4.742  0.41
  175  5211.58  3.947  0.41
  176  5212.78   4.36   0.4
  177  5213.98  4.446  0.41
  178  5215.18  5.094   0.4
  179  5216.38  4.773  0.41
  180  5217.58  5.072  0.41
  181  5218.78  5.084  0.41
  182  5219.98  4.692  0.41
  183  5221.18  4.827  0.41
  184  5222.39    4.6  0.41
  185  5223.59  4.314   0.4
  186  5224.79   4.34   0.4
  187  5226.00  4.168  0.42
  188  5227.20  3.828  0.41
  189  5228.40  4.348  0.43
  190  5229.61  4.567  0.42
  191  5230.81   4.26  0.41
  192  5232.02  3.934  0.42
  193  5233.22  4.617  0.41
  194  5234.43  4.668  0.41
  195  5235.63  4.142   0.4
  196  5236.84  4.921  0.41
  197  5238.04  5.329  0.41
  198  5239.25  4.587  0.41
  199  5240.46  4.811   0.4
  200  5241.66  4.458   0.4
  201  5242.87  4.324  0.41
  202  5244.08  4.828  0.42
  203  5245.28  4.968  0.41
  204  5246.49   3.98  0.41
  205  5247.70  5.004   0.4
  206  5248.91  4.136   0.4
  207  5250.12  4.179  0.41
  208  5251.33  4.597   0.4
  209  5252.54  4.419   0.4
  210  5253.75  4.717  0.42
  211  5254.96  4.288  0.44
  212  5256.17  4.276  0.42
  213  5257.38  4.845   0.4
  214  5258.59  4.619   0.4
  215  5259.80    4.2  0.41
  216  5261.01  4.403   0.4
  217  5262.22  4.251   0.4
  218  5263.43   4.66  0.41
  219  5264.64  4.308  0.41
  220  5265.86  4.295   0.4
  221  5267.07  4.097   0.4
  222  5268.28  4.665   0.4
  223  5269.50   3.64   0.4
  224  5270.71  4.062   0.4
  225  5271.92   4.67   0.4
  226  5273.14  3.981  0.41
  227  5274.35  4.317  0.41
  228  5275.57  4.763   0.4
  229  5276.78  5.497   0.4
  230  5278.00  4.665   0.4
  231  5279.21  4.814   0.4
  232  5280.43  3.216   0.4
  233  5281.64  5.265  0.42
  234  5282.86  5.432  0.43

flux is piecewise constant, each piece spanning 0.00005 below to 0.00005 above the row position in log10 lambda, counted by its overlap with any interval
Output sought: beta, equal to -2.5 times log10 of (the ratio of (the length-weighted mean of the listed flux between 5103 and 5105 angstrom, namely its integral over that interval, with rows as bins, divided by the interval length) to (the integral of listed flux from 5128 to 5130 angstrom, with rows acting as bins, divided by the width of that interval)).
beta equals -0.18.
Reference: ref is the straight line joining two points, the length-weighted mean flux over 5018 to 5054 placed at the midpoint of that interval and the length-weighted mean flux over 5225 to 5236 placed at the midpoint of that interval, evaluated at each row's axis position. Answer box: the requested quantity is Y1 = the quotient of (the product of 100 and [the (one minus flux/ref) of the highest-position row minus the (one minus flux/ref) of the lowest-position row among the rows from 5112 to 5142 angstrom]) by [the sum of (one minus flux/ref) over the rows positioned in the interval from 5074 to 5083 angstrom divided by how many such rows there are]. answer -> 309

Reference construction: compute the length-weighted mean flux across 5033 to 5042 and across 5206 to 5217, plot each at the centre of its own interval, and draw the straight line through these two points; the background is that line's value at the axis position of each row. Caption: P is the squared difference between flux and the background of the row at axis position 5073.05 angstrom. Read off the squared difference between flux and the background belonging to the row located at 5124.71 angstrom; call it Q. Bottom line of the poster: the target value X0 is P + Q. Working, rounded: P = 0.071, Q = 0.17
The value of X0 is 0.24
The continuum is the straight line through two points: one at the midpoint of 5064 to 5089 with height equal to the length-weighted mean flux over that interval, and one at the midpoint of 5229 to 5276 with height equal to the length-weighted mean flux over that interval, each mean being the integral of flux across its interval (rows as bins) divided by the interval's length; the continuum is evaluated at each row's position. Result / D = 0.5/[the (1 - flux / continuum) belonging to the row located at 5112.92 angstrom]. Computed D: -3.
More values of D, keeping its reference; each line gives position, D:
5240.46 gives -6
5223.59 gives 18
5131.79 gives 6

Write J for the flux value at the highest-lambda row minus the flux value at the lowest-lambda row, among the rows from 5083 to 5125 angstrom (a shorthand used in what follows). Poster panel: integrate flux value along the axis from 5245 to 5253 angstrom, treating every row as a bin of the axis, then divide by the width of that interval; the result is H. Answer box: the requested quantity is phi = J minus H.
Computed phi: -4.7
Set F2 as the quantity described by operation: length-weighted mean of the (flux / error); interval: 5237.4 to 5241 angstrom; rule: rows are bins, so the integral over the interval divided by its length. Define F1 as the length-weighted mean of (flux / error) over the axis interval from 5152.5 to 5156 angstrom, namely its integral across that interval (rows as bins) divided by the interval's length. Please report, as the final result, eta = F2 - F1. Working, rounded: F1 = 9.9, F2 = 12.1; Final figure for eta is 2.2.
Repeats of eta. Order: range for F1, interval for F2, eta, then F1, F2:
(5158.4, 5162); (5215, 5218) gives 0.8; 11.4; 12.2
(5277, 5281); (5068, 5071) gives -1.9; 10.9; 9.0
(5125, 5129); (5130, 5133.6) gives -0.3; 9.7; 9.4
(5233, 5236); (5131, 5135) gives -1.4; 11.0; 9.6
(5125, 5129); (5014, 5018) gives -4.0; 9.7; 5.6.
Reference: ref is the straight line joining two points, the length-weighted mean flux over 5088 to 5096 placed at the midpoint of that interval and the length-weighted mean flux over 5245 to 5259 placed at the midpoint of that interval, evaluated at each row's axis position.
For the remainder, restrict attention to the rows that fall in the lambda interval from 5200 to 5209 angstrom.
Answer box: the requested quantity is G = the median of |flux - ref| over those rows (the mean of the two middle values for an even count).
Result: 0.27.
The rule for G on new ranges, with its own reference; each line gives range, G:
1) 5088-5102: 0.25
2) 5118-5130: 0.32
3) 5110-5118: 0.36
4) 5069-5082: 0.25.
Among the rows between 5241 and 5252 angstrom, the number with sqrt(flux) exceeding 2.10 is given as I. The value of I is 5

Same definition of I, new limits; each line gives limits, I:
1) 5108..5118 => 5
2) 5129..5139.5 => 3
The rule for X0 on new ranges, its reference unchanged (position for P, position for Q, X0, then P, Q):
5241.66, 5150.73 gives 0.10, 0.055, 0.05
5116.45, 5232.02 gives 0.32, 0.235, 0.08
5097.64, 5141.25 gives 0.12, 0.017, 0.10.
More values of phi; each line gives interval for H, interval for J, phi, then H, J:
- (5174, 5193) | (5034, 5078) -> -3.3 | 3.9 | 0.6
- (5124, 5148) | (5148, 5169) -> -5.7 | 4.3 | -1.5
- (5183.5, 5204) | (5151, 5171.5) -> -5.5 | 4.1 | -1.3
